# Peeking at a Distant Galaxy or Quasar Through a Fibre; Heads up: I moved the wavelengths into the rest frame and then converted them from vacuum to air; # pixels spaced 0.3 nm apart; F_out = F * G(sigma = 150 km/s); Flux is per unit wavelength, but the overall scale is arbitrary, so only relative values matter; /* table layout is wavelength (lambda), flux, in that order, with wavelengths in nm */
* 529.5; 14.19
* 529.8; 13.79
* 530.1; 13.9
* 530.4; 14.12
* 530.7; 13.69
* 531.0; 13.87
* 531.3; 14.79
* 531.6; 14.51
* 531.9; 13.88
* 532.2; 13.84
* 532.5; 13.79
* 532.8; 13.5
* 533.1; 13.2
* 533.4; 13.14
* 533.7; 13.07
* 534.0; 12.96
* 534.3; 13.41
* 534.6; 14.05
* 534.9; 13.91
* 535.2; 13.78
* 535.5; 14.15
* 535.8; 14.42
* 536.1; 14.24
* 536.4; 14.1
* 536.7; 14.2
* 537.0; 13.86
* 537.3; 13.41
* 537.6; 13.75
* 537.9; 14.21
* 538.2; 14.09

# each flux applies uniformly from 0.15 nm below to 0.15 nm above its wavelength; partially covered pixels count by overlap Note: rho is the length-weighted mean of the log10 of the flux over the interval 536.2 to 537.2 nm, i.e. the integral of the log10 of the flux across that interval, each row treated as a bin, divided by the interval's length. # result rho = 1.15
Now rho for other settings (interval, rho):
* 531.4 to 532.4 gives 1.15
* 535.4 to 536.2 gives 1.15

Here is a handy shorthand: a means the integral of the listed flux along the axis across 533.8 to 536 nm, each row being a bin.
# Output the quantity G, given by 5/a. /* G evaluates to 0.16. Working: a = 30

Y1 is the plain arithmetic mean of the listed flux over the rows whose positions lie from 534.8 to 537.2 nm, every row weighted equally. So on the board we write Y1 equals 14.08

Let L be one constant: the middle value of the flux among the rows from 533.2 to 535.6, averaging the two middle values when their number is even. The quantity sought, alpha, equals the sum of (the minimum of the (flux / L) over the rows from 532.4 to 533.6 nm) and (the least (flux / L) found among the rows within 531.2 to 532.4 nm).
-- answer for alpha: 1.98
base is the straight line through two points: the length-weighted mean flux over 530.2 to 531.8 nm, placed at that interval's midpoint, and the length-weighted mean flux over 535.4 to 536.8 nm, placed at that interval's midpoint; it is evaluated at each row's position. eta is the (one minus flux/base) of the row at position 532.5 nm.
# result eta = 0.03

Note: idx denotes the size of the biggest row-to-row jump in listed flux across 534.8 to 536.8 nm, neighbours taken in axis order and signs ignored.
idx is 0.37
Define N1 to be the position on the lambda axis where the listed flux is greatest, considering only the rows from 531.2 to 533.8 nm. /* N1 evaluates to 531.3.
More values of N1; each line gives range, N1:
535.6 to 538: 535.8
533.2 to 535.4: 534.6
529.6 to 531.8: 531.3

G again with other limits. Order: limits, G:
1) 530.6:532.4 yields 0.20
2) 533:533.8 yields 0.48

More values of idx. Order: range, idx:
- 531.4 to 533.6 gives 0.63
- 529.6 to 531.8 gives 0.92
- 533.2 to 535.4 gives 0.64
